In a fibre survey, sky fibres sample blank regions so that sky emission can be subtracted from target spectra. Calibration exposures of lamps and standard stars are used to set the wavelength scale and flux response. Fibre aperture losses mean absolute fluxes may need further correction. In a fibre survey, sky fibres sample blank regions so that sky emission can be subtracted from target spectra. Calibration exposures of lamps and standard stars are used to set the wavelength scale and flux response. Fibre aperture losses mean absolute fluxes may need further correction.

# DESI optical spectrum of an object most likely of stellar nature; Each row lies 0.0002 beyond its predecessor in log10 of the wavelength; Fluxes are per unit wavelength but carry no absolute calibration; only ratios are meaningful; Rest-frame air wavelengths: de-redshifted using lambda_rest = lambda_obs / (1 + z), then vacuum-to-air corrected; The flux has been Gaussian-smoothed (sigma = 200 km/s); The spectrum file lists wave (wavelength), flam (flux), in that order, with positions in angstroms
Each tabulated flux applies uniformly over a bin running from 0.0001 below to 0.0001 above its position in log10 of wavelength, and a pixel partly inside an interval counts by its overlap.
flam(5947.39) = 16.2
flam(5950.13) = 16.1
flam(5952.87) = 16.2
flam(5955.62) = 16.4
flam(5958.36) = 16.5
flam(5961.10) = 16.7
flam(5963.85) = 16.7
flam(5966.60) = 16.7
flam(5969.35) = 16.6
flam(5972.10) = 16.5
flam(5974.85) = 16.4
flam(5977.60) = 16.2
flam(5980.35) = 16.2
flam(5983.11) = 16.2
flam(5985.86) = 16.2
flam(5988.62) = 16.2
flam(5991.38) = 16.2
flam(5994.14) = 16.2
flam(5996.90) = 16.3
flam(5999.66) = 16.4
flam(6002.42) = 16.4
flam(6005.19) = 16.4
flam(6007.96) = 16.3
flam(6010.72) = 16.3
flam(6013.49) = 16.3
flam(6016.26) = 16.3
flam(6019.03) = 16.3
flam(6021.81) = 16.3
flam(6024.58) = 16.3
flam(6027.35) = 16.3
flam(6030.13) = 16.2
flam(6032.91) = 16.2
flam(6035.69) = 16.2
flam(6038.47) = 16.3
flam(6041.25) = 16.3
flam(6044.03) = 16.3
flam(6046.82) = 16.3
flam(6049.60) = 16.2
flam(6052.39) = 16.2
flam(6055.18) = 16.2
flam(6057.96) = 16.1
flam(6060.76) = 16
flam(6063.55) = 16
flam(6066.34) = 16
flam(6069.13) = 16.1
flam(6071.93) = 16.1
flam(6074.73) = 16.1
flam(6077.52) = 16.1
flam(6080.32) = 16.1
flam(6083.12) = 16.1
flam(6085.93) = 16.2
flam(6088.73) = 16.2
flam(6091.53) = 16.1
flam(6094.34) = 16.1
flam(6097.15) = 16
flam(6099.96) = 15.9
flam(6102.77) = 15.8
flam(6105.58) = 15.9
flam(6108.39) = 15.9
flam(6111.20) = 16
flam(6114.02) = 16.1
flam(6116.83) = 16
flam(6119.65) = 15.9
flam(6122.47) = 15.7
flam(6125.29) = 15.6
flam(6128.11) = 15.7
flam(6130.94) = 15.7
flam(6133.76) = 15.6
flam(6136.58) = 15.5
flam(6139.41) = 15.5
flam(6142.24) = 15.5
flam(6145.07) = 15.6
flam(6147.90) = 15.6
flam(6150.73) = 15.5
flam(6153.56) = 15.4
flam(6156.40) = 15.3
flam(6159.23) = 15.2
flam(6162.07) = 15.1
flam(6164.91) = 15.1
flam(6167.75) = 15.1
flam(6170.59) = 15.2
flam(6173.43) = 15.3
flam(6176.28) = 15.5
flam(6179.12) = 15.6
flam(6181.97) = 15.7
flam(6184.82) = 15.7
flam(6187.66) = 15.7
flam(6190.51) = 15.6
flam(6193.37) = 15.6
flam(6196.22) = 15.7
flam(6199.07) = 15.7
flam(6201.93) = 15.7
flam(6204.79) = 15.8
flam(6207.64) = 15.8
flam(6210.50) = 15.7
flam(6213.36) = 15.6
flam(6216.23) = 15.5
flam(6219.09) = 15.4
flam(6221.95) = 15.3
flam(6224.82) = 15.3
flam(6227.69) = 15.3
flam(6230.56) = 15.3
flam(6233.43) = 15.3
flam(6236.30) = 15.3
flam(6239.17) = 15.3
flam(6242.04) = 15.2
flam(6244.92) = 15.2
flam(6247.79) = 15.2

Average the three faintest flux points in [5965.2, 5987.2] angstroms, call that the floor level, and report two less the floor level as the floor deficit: -14.2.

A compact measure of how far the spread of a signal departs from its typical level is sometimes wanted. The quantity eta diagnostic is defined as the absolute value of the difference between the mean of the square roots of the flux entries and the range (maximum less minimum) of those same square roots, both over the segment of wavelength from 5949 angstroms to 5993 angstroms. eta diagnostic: 3.97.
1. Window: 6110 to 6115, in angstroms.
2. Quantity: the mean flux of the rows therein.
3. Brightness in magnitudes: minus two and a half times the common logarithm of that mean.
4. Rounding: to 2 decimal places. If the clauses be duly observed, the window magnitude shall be -3.01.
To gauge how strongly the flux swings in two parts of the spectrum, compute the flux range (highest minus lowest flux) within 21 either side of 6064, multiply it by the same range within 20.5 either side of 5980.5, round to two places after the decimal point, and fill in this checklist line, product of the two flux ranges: 0.15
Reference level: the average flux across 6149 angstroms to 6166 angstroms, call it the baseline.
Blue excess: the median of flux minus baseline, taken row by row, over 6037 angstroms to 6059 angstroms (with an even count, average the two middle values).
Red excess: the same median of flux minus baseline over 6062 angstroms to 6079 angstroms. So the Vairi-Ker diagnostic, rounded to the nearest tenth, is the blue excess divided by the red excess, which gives 1.2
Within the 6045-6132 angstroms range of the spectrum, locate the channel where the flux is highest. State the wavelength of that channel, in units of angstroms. 6046.82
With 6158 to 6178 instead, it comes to 6176.28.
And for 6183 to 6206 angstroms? 6204.79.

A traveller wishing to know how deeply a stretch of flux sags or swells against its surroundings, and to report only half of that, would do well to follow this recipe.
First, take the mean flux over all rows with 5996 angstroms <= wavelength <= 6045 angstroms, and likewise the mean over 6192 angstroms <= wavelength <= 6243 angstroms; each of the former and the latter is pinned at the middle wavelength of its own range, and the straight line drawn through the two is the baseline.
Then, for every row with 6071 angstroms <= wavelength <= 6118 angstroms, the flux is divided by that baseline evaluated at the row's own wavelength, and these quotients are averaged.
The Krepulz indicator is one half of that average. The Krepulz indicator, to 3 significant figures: 0.501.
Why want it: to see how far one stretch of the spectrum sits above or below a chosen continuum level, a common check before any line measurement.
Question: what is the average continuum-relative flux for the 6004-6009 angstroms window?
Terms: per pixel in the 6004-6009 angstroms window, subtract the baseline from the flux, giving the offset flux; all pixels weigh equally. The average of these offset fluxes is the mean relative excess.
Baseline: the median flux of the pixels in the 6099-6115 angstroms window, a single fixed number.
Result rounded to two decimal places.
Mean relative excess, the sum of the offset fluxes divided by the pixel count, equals 0.45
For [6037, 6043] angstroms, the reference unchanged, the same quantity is 0.40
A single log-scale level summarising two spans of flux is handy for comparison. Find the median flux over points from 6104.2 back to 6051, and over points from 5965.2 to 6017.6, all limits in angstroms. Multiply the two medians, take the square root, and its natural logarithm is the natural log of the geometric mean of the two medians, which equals 2.785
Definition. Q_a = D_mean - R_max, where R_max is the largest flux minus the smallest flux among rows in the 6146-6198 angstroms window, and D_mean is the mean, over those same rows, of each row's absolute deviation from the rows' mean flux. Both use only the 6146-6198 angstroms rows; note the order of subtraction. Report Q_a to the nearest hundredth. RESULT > -0.40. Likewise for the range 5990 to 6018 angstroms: -0.15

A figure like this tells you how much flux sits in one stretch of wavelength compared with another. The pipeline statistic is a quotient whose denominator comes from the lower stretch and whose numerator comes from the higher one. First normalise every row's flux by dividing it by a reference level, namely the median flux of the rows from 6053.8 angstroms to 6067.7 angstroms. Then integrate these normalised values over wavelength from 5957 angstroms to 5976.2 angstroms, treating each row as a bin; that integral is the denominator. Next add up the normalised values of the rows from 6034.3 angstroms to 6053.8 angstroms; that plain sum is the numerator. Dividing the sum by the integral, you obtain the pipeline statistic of 0.357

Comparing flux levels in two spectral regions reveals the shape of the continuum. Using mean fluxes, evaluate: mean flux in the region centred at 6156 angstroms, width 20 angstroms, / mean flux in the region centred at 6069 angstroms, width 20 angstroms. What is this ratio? 0.954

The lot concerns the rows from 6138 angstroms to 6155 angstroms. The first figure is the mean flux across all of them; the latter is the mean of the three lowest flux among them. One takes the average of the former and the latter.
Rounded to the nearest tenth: 15.5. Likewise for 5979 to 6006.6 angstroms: 16.2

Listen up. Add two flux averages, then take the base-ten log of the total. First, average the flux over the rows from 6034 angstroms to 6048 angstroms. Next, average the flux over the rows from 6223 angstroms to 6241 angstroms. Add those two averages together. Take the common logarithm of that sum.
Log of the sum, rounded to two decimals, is 1.50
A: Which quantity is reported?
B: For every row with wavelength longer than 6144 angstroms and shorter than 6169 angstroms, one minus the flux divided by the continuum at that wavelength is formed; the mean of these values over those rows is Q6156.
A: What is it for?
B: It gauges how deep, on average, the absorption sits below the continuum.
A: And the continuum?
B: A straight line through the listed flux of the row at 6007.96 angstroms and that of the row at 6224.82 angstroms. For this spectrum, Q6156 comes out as 0.019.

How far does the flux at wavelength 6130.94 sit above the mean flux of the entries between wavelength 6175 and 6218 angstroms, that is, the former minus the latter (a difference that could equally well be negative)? 0.04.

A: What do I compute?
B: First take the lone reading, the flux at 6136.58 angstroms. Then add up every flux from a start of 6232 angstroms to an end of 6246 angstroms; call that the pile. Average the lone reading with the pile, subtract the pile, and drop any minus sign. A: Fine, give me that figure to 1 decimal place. 30.4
